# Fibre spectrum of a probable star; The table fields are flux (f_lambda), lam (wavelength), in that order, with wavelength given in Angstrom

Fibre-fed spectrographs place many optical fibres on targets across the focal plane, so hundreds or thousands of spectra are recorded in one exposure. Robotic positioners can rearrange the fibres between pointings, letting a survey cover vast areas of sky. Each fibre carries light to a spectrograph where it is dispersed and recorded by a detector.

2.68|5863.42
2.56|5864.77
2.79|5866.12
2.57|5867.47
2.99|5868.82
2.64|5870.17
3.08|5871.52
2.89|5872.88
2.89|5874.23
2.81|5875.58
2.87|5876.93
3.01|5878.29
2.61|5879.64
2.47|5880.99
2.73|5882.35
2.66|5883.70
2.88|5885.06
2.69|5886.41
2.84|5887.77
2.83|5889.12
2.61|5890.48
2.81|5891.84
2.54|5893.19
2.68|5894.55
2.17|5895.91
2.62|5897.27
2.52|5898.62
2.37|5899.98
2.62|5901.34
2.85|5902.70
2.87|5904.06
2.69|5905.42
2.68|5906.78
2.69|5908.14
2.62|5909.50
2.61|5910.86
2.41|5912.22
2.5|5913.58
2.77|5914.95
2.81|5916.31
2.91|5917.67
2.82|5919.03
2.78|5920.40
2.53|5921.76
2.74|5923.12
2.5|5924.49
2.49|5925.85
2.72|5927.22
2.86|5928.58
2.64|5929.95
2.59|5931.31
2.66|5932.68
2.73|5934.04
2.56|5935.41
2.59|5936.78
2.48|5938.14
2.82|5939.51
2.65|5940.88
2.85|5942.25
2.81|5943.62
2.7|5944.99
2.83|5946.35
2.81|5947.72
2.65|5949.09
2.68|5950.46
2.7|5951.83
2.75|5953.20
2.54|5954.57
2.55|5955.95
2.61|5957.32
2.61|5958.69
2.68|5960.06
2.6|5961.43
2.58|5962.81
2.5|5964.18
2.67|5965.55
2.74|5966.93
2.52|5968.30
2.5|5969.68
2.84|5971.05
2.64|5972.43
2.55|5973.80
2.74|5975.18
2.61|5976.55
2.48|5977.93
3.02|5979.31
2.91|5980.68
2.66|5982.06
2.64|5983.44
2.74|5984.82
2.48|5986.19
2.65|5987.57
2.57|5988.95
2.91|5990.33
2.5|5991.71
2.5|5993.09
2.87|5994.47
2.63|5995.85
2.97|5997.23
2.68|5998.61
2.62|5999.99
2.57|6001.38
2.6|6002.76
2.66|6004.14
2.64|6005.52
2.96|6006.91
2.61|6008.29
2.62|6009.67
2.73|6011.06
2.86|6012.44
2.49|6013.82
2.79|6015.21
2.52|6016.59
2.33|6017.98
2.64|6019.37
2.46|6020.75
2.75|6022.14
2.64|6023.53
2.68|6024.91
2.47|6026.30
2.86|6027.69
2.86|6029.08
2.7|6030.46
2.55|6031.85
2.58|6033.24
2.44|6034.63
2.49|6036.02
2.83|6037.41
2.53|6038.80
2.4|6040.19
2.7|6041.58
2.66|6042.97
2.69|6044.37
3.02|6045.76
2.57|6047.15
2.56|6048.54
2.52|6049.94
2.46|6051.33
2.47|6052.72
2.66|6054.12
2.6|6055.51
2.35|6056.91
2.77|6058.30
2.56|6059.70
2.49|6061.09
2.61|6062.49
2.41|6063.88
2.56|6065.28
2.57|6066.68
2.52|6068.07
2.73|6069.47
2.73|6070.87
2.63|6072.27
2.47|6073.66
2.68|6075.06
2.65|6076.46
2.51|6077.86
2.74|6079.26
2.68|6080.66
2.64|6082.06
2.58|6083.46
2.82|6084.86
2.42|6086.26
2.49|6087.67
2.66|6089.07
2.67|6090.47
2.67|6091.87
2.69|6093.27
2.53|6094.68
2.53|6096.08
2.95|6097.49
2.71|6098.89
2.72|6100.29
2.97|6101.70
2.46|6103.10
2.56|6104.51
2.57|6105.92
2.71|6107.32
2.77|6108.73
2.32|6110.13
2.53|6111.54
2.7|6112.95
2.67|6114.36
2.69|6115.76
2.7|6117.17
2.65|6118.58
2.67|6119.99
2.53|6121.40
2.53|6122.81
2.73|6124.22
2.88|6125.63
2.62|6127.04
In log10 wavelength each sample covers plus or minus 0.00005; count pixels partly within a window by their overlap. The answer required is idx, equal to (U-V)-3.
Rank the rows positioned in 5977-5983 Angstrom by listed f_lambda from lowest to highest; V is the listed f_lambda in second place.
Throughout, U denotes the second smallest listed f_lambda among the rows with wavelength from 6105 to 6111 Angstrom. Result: -3.09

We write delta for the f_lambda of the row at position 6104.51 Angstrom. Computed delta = 2.56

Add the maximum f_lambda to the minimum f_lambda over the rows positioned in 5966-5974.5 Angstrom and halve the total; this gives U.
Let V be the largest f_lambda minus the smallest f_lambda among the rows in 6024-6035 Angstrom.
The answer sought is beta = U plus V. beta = 3.09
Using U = 2.67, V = 0.42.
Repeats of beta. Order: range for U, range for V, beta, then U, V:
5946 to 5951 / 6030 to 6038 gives 3.13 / 2.74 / 0.39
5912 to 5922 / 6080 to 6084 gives 2.76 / 2.66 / 0.10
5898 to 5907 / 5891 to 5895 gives 2.89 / 2.62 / 0.27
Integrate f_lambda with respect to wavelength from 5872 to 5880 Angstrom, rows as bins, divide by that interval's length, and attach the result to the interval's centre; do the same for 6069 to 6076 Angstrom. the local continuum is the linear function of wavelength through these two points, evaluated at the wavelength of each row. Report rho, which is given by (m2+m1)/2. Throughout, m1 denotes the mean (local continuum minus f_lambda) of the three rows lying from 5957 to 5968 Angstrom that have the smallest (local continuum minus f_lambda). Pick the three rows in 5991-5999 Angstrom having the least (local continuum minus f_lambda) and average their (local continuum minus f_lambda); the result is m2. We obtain -0.02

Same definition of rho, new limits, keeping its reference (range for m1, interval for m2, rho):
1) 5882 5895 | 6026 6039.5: -0.08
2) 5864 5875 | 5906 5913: 0.02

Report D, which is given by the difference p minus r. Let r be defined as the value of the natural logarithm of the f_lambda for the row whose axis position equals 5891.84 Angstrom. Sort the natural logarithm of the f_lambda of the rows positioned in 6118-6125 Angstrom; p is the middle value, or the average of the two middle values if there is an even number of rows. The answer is -0.059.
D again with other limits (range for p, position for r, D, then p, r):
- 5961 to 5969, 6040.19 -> 0.076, 0.952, 0.88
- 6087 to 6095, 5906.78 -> -0.006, 0.980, 0.99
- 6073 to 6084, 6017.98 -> 0.127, 0.973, 0.85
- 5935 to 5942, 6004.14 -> -0.027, 0.952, 0.98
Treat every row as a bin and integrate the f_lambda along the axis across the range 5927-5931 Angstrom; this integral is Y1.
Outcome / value 10.9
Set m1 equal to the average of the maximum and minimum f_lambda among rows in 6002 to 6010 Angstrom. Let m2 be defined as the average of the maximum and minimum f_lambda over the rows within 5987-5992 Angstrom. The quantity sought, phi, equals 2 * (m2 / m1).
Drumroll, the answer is 1.95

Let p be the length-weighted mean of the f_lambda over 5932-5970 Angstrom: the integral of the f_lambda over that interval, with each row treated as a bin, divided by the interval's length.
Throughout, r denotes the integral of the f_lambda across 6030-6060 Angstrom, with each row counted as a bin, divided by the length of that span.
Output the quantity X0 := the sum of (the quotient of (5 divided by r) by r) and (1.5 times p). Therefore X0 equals 4.73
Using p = 2.66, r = 2.59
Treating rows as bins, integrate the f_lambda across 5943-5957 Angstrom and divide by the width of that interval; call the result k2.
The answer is 2.70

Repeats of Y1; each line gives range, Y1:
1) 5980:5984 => 10.9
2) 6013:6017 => 10.5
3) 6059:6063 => 10.2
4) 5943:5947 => 11.1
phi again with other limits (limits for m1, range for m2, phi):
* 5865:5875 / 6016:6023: 1.80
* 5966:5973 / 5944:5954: 2.05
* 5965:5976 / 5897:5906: 1.96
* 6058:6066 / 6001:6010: 2.14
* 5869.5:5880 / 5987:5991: 1.93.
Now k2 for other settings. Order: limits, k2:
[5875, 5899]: 2.69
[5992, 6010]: 2.68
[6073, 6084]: 2.62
